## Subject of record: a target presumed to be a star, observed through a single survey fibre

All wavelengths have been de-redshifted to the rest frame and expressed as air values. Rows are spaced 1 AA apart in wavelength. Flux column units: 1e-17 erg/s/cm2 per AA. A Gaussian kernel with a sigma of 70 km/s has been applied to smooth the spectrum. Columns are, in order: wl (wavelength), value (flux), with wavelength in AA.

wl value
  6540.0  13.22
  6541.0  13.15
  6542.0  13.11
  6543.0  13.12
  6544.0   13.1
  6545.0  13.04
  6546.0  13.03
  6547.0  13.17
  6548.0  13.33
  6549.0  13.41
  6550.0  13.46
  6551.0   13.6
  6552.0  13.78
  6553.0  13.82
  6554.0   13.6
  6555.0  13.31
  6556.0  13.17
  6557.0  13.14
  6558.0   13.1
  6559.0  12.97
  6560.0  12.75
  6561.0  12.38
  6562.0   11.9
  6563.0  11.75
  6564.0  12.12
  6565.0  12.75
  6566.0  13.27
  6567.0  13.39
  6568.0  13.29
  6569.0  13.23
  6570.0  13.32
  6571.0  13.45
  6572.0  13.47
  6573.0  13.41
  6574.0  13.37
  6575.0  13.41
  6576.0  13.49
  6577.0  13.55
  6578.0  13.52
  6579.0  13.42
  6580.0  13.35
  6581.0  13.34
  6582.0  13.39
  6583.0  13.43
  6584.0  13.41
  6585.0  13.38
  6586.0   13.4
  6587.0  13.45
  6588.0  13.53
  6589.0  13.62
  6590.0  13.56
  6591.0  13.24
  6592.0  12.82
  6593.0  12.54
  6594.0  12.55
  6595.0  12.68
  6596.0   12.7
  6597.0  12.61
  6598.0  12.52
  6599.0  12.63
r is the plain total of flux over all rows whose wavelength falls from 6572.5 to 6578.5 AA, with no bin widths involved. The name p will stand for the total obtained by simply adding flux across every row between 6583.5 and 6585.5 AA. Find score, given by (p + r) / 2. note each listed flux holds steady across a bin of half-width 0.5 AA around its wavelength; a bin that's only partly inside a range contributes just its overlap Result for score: 54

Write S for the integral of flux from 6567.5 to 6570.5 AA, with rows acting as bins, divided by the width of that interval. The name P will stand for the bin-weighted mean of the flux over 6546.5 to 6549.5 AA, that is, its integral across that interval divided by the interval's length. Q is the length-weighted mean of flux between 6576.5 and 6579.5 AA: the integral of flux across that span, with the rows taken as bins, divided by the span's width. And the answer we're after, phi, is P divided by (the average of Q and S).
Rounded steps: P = 13.3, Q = 13.5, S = 13.3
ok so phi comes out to 0.99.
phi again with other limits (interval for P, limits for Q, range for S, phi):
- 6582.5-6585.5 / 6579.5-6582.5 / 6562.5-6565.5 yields 1.05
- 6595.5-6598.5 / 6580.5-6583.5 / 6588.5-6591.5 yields 0.94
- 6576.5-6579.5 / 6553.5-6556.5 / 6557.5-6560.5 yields 1.03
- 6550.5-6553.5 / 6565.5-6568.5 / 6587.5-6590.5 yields 1.02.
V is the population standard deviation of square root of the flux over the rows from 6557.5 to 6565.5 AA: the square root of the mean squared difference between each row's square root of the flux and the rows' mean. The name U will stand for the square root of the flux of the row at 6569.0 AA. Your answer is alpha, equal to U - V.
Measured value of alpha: 3.57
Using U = 3.64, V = 0.067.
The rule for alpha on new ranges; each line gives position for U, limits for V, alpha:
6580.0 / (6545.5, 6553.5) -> 3.62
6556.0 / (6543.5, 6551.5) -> 3.60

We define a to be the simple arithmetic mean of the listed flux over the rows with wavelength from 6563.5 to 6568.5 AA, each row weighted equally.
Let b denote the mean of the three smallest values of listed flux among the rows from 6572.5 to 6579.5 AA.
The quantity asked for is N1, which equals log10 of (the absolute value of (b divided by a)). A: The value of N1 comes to 0.01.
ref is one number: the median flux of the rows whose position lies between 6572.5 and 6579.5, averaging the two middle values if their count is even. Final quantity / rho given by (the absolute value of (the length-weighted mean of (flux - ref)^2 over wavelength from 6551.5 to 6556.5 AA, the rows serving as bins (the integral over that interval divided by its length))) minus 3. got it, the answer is -2.92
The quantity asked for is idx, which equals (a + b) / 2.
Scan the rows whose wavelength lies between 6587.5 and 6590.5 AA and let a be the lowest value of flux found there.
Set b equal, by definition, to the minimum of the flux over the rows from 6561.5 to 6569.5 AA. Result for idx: 12.64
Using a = 13.53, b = 11.75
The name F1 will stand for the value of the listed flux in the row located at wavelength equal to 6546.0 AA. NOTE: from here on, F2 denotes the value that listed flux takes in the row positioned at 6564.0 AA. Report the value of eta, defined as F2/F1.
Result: 0.930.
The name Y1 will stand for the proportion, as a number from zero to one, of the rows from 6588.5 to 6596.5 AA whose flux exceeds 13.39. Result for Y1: 0.25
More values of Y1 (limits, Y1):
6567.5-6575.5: 0.50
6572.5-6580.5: 0.75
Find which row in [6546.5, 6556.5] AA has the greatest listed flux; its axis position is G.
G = 6553.0 AA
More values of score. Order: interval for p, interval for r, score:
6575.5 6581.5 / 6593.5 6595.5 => 53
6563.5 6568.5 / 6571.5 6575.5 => 59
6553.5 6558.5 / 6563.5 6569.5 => 72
